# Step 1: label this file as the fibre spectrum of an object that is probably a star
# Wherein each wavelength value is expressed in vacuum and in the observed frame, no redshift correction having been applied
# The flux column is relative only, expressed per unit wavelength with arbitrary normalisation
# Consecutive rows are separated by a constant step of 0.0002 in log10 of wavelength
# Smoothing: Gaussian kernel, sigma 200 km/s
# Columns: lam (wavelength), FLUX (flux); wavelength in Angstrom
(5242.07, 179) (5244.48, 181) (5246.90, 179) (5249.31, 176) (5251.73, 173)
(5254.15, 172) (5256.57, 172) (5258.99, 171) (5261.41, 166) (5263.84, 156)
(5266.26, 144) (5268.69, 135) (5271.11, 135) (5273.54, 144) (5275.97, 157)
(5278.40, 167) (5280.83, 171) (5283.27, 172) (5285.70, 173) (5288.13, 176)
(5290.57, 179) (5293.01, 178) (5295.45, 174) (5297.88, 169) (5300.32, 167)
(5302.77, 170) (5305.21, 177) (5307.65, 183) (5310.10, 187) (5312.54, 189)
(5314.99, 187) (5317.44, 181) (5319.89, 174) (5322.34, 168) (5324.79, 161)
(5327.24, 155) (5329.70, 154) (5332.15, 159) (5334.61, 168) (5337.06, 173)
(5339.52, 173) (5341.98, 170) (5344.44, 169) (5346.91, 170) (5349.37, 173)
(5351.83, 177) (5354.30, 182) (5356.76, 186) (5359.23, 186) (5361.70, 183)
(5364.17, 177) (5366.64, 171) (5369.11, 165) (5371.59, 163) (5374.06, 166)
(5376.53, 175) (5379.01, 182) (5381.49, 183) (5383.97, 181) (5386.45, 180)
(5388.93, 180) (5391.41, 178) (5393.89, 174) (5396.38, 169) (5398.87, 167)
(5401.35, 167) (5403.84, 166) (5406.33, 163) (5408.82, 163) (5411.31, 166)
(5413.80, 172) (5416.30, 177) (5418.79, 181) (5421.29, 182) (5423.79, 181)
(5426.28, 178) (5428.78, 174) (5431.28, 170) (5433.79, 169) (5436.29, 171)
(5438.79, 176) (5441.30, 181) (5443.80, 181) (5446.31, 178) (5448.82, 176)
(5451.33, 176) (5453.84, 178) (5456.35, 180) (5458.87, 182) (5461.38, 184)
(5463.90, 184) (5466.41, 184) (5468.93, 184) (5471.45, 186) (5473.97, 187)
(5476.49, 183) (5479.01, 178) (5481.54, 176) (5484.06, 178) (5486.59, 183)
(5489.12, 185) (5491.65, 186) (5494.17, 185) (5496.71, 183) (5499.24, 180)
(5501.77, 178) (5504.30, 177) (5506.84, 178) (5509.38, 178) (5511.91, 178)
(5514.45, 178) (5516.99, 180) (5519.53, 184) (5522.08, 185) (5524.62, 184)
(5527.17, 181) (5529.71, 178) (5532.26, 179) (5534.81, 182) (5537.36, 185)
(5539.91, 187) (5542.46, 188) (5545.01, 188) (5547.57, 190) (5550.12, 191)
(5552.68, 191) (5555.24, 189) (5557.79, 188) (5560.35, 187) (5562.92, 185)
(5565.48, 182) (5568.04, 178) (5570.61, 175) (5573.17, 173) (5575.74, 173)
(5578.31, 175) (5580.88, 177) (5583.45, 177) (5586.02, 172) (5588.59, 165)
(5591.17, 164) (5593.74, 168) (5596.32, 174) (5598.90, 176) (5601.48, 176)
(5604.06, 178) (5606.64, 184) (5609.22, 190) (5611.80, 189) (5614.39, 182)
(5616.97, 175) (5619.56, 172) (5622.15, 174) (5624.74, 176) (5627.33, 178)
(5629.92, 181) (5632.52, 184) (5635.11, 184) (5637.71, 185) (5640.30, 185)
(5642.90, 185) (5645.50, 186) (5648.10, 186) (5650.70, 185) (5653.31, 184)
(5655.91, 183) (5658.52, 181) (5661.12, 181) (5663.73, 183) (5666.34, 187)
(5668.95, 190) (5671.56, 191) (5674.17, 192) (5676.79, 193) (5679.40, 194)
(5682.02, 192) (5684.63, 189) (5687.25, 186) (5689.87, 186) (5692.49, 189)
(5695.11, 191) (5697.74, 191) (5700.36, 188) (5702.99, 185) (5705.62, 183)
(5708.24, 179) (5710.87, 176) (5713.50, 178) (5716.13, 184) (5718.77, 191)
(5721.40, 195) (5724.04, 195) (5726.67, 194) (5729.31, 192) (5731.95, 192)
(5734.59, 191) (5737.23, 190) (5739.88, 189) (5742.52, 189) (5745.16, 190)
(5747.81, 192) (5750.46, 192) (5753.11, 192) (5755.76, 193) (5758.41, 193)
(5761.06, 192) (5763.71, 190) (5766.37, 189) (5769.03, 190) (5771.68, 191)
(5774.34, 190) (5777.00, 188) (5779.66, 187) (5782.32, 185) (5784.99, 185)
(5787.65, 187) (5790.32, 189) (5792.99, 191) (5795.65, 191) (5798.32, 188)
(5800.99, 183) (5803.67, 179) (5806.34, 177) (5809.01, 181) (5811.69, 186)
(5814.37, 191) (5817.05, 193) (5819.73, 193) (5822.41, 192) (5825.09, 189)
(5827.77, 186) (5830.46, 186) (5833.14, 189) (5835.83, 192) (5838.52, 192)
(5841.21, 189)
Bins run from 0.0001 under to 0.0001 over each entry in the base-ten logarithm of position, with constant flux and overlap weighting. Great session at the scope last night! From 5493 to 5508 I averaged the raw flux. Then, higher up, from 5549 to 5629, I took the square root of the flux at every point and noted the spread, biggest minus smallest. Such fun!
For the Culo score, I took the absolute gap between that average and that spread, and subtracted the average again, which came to -1.01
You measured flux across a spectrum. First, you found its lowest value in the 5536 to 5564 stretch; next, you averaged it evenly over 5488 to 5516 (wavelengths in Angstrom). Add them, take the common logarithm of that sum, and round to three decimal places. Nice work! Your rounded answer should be 2.563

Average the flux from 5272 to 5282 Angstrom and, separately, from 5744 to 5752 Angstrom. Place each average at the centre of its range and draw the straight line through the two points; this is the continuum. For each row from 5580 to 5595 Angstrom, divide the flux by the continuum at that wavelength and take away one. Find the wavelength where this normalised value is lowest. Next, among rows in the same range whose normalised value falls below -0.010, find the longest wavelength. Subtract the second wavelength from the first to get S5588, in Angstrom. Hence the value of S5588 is -2.6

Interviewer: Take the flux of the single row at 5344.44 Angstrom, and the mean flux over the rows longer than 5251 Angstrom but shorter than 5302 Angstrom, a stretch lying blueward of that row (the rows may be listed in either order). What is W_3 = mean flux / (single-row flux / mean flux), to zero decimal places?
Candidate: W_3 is 160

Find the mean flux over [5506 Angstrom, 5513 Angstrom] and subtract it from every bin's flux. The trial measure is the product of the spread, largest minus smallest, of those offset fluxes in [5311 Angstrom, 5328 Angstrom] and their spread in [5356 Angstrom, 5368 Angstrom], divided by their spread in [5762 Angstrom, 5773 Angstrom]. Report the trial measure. 255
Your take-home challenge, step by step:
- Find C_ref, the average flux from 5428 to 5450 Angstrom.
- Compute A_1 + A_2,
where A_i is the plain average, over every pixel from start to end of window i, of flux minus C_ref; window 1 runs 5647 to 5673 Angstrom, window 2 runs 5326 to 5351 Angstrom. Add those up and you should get 1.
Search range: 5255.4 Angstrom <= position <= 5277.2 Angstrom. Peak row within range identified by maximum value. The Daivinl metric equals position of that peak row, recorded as 5256.57 Angstrom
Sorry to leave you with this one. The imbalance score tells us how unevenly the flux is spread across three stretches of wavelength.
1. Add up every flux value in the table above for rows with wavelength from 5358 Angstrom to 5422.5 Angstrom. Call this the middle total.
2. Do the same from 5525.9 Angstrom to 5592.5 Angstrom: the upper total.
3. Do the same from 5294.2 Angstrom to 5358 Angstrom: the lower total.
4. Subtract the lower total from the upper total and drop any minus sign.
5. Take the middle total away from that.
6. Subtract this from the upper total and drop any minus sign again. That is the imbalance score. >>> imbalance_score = 9013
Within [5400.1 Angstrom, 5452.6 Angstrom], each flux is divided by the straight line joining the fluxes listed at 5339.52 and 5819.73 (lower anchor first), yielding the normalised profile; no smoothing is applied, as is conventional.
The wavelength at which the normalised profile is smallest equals 5408.82 Angstrom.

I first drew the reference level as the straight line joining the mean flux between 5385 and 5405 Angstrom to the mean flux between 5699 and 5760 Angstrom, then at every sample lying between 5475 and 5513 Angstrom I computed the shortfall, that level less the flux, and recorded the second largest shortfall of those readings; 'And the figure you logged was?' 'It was 1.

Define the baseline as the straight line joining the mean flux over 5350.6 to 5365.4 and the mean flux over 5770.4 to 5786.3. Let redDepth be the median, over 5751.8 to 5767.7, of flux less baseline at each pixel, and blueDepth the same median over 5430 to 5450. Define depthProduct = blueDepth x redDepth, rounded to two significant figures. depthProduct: -33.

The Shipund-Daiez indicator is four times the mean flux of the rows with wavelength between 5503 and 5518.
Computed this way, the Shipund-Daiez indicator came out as 713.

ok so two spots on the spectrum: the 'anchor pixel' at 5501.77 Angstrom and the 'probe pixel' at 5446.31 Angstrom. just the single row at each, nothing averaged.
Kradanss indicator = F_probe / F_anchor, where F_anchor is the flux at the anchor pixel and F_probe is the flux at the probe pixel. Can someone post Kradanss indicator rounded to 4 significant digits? 1.000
